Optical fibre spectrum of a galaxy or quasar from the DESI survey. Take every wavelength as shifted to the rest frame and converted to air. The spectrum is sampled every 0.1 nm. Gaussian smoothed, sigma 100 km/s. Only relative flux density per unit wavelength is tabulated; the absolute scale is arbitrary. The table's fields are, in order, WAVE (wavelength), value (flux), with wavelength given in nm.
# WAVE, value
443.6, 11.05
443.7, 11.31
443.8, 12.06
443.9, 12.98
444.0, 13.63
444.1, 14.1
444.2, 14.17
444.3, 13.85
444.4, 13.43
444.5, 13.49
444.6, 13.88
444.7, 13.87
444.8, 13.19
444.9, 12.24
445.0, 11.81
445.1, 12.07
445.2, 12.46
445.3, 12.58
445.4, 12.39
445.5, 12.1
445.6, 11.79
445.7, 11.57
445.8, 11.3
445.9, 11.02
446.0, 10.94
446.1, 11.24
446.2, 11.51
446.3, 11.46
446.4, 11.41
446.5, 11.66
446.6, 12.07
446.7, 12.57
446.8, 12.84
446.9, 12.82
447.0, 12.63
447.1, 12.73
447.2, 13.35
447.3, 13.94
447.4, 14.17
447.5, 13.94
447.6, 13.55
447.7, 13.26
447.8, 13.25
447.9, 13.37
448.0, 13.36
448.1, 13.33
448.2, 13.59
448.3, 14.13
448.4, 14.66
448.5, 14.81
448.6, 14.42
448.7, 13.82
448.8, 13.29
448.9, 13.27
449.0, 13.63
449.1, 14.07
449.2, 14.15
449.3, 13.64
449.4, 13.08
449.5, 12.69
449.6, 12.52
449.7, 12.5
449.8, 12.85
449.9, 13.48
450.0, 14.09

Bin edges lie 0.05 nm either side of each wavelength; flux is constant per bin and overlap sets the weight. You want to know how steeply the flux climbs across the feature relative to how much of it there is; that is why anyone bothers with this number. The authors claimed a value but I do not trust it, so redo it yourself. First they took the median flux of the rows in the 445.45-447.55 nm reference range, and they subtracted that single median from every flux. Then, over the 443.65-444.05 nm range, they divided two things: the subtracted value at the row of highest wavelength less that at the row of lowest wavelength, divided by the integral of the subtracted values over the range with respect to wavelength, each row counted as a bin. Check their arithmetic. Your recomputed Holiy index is 13.6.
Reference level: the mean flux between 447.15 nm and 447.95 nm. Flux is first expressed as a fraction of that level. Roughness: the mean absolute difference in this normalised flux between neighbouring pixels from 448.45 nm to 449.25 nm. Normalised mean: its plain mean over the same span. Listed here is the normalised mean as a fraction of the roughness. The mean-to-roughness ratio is 40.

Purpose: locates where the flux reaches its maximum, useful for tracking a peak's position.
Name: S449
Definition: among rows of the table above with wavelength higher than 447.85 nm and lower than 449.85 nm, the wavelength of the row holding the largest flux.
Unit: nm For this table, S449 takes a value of 448.5 nm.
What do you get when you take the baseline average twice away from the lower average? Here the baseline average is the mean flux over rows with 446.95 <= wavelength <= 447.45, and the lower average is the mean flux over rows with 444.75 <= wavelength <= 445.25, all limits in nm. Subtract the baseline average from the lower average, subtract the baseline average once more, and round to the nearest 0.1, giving -14.4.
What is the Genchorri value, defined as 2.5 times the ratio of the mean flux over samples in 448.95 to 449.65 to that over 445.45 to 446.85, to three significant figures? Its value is 2.87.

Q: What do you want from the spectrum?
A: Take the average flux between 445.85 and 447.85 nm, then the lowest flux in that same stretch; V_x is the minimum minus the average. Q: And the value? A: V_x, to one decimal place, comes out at -1.6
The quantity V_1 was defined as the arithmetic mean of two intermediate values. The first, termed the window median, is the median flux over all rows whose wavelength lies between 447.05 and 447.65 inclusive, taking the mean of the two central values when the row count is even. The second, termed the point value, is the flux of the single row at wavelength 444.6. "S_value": 13.8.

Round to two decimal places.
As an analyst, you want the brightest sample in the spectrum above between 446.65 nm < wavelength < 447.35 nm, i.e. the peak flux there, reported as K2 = 13.94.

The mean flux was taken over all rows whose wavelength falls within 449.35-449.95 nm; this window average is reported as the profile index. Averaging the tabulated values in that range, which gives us 12.9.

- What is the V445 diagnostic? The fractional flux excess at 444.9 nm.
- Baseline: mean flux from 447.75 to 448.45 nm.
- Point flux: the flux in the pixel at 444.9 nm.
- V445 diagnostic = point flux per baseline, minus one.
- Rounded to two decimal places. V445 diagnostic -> -0.10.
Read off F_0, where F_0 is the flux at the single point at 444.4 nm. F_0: 13.43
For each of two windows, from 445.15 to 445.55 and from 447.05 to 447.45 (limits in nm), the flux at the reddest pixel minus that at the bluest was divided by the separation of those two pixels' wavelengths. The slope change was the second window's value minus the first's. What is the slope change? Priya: 6.0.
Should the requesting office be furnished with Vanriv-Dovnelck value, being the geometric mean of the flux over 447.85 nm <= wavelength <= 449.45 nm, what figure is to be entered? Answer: 13.8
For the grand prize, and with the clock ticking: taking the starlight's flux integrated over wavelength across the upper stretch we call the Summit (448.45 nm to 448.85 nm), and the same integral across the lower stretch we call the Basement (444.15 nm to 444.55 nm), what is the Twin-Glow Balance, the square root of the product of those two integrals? 5.56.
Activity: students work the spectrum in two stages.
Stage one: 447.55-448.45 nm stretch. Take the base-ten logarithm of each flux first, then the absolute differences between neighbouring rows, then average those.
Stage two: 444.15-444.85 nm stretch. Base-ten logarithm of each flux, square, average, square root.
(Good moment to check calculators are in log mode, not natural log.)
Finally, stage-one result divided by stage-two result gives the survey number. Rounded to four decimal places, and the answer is 0.0062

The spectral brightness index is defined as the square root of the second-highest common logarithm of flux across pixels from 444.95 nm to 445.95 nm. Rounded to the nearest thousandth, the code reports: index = 1.047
